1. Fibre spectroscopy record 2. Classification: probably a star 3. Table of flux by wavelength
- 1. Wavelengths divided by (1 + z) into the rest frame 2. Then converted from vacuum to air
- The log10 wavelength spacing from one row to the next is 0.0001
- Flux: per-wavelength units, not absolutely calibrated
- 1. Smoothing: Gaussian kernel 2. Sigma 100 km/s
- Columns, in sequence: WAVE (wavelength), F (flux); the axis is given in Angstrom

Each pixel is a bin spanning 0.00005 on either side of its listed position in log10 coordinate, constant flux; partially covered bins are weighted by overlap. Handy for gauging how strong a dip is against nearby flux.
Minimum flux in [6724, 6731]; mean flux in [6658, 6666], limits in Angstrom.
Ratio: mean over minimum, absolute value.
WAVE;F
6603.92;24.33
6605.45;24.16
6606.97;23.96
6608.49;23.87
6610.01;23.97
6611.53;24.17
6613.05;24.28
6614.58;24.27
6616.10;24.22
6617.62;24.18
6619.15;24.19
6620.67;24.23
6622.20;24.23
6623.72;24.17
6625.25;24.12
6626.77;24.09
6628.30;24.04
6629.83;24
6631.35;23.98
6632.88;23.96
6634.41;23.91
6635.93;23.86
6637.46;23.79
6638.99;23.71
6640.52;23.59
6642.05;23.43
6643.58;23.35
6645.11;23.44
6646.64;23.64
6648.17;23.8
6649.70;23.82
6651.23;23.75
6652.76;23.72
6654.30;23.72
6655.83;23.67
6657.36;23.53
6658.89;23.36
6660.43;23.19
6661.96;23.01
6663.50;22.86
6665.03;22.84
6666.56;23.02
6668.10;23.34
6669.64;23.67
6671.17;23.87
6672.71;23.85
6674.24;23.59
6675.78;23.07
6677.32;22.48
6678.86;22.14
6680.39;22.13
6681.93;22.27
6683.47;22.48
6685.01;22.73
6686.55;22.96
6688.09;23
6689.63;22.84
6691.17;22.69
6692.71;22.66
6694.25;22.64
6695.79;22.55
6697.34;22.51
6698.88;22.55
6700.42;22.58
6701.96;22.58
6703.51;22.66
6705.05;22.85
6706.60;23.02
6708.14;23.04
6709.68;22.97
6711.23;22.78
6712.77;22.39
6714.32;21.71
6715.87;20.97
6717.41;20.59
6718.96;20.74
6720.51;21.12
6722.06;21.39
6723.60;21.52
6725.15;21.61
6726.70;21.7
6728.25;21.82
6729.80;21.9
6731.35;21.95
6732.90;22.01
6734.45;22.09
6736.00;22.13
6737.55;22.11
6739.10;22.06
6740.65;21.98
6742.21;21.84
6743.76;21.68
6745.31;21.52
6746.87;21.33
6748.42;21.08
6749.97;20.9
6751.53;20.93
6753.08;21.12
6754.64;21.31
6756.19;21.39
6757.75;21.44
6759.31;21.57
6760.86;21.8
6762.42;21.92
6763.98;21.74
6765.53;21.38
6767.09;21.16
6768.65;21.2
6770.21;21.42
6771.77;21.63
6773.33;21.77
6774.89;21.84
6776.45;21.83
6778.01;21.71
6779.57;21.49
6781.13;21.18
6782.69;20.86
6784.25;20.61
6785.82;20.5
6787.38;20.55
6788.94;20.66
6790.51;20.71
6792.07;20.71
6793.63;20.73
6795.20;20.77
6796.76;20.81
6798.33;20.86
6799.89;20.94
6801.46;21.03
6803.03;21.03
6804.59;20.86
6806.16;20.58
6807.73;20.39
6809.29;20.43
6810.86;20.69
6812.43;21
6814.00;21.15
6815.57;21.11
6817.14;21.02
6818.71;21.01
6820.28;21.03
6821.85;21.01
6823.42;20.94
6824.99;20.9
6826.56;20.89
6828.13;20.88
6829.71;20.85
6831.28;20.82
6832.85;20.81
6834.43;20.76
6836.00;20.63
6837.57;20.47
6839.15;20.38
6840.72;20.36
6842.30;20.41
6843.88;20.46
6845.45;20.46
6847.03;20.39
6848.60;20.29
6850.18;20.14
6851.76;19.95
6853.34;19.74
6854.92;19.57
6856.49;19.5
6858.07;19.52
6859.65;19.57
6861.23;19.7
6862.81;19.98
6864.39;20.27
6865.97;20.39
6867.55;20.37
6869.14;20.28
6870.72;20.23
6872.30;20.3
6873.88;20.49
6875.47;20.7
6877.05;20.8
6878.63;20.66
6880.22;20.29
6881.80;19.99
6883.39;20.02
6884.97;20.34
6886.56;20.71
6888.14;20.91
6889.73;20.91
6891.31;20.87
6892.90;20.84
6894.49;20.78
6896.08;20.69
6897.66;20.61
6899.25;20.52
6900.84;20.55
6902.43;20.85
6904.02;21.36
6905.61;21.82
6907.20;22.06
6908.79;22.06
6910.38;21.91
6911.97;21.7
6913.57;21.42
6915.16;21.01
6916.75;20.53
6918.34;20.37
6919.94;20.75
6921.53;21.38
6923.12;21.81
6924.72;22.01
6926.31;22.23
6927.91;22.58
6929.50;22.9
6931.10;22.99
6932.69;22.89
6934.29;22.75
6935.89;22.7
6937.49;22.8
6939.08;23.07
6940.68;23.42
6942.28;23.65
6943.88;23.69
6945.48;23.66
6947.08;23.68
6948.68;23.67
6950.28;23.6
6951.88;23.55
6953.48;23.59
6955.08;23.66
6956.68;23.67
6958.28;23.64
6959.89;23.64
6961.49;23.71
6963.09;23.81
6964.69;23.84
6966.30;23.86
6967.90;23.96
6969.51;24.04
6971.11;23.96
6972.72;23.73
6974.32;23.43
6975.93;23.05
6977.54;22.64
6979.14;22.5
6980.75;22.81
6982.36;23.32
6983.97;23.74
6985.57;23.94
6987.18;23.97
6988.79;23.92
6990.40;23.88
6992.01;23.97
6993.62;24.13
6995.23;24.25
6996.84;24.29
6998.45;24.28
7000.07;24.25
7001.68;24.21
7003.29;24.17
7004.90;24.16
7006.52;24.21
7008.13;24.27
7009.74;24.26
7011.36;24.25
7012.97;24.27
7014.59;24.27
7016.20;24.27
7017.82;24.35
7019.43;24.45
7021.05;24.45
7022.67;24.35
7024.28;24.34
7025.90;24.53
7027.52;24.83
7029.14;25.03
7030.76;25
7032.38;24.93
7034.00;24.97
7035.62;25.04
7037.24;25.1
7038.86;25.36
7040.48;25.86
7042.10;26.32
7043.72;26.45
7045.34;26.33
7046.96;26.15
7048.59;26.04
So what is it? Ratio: 1.07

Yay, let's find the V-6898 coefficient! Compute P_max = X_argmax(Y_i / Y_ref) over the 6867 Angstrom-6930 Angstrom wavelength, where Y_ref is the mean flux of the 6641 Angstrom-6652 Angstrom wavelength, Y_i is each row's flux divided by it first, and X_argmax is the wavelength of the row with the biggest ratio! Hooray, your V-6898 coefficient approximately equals 6929.50 Angstrom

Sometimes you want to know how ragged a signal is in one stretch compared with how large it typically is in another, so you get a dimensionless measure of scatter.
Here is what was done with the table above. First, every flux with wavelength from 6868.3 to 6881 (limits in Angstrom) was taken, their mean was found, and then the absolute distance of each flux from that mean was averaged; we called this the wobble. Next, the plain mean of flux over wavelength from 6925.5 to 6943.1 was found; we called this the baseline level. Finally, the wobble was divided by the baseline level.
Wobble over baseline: 0.0085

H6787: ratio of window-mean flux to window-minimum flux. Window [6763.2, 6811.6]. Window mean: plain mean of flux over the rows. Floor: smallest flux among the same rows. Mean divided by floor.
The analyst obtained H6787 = 1.03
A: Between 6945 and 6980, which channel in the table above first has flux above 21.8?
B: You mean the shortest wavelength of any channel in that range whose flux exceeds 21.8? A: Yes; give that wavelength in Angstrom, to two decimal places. 6945.48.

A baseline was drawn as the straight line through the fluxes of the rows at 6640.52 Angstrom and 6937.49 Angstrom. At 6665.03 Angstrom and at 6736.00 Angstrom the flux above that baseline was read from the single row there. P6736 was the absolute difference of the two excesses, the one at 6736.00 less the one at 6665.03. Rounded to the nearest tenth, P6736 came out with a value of 0.5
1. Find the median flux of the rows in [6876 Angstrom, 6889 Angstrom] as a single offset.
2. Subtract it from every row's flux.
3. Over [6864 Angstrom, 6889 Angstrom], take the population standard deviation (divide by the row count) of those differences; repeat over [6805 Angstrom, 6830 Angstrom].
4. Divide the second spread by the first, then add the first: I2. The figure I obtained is 1.1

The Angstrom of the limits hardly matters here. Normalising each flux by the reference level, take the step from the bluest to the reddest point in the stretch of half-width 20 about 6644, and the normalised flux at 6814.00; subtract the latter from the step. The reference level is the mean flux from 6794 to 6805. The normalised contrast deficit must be -1.07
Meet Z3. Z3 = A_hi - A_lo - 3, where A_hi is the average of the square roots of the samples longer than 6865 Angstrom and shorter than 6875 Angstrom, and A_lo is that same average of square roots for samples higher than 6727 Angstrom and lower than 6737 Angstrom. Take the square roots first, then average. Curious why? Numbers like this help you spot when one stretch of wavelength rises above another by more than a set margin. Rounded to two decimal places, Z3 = -3.18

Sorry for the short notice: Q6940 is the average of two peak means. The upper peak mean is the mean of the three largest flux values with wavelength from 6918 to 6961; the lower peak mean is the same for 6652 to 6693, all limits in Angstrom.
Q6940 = 23.7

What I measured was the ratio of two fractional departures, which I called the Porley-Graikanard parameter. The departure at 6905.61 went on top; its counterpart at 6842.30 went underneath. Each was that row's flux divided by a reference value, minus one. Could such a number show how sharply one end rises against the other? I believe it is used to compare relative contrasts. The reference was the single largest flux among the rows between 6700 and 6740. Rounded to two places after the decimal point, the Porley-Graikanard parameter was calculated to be 0.46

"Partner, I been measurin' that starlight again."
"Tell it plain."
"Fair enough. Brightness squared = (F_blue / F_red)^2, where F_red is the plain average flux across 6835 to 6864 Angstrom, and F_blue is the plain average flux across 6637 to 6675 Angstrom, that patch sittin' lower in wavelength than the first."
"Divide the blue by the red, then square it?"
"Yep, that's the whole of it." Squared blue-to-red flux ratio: 1.37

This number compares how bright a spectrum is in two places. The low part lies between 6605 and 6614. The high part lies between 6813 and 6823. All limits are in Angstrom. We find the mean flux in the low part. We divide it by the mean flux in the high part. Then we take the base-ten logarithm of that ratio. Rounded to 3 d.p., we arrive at 0.058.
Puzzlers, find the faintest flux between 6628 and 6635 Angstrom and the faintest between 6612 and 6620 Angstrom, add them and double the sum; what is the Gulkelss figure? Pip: 96.2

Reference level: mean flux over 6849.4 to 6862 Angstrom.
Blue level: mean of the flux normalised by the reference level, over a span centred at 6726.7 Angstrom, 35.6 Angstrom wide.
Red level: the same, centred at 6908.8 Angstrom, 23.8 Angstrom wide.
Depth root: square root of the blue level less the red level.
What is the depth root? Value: 0.18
